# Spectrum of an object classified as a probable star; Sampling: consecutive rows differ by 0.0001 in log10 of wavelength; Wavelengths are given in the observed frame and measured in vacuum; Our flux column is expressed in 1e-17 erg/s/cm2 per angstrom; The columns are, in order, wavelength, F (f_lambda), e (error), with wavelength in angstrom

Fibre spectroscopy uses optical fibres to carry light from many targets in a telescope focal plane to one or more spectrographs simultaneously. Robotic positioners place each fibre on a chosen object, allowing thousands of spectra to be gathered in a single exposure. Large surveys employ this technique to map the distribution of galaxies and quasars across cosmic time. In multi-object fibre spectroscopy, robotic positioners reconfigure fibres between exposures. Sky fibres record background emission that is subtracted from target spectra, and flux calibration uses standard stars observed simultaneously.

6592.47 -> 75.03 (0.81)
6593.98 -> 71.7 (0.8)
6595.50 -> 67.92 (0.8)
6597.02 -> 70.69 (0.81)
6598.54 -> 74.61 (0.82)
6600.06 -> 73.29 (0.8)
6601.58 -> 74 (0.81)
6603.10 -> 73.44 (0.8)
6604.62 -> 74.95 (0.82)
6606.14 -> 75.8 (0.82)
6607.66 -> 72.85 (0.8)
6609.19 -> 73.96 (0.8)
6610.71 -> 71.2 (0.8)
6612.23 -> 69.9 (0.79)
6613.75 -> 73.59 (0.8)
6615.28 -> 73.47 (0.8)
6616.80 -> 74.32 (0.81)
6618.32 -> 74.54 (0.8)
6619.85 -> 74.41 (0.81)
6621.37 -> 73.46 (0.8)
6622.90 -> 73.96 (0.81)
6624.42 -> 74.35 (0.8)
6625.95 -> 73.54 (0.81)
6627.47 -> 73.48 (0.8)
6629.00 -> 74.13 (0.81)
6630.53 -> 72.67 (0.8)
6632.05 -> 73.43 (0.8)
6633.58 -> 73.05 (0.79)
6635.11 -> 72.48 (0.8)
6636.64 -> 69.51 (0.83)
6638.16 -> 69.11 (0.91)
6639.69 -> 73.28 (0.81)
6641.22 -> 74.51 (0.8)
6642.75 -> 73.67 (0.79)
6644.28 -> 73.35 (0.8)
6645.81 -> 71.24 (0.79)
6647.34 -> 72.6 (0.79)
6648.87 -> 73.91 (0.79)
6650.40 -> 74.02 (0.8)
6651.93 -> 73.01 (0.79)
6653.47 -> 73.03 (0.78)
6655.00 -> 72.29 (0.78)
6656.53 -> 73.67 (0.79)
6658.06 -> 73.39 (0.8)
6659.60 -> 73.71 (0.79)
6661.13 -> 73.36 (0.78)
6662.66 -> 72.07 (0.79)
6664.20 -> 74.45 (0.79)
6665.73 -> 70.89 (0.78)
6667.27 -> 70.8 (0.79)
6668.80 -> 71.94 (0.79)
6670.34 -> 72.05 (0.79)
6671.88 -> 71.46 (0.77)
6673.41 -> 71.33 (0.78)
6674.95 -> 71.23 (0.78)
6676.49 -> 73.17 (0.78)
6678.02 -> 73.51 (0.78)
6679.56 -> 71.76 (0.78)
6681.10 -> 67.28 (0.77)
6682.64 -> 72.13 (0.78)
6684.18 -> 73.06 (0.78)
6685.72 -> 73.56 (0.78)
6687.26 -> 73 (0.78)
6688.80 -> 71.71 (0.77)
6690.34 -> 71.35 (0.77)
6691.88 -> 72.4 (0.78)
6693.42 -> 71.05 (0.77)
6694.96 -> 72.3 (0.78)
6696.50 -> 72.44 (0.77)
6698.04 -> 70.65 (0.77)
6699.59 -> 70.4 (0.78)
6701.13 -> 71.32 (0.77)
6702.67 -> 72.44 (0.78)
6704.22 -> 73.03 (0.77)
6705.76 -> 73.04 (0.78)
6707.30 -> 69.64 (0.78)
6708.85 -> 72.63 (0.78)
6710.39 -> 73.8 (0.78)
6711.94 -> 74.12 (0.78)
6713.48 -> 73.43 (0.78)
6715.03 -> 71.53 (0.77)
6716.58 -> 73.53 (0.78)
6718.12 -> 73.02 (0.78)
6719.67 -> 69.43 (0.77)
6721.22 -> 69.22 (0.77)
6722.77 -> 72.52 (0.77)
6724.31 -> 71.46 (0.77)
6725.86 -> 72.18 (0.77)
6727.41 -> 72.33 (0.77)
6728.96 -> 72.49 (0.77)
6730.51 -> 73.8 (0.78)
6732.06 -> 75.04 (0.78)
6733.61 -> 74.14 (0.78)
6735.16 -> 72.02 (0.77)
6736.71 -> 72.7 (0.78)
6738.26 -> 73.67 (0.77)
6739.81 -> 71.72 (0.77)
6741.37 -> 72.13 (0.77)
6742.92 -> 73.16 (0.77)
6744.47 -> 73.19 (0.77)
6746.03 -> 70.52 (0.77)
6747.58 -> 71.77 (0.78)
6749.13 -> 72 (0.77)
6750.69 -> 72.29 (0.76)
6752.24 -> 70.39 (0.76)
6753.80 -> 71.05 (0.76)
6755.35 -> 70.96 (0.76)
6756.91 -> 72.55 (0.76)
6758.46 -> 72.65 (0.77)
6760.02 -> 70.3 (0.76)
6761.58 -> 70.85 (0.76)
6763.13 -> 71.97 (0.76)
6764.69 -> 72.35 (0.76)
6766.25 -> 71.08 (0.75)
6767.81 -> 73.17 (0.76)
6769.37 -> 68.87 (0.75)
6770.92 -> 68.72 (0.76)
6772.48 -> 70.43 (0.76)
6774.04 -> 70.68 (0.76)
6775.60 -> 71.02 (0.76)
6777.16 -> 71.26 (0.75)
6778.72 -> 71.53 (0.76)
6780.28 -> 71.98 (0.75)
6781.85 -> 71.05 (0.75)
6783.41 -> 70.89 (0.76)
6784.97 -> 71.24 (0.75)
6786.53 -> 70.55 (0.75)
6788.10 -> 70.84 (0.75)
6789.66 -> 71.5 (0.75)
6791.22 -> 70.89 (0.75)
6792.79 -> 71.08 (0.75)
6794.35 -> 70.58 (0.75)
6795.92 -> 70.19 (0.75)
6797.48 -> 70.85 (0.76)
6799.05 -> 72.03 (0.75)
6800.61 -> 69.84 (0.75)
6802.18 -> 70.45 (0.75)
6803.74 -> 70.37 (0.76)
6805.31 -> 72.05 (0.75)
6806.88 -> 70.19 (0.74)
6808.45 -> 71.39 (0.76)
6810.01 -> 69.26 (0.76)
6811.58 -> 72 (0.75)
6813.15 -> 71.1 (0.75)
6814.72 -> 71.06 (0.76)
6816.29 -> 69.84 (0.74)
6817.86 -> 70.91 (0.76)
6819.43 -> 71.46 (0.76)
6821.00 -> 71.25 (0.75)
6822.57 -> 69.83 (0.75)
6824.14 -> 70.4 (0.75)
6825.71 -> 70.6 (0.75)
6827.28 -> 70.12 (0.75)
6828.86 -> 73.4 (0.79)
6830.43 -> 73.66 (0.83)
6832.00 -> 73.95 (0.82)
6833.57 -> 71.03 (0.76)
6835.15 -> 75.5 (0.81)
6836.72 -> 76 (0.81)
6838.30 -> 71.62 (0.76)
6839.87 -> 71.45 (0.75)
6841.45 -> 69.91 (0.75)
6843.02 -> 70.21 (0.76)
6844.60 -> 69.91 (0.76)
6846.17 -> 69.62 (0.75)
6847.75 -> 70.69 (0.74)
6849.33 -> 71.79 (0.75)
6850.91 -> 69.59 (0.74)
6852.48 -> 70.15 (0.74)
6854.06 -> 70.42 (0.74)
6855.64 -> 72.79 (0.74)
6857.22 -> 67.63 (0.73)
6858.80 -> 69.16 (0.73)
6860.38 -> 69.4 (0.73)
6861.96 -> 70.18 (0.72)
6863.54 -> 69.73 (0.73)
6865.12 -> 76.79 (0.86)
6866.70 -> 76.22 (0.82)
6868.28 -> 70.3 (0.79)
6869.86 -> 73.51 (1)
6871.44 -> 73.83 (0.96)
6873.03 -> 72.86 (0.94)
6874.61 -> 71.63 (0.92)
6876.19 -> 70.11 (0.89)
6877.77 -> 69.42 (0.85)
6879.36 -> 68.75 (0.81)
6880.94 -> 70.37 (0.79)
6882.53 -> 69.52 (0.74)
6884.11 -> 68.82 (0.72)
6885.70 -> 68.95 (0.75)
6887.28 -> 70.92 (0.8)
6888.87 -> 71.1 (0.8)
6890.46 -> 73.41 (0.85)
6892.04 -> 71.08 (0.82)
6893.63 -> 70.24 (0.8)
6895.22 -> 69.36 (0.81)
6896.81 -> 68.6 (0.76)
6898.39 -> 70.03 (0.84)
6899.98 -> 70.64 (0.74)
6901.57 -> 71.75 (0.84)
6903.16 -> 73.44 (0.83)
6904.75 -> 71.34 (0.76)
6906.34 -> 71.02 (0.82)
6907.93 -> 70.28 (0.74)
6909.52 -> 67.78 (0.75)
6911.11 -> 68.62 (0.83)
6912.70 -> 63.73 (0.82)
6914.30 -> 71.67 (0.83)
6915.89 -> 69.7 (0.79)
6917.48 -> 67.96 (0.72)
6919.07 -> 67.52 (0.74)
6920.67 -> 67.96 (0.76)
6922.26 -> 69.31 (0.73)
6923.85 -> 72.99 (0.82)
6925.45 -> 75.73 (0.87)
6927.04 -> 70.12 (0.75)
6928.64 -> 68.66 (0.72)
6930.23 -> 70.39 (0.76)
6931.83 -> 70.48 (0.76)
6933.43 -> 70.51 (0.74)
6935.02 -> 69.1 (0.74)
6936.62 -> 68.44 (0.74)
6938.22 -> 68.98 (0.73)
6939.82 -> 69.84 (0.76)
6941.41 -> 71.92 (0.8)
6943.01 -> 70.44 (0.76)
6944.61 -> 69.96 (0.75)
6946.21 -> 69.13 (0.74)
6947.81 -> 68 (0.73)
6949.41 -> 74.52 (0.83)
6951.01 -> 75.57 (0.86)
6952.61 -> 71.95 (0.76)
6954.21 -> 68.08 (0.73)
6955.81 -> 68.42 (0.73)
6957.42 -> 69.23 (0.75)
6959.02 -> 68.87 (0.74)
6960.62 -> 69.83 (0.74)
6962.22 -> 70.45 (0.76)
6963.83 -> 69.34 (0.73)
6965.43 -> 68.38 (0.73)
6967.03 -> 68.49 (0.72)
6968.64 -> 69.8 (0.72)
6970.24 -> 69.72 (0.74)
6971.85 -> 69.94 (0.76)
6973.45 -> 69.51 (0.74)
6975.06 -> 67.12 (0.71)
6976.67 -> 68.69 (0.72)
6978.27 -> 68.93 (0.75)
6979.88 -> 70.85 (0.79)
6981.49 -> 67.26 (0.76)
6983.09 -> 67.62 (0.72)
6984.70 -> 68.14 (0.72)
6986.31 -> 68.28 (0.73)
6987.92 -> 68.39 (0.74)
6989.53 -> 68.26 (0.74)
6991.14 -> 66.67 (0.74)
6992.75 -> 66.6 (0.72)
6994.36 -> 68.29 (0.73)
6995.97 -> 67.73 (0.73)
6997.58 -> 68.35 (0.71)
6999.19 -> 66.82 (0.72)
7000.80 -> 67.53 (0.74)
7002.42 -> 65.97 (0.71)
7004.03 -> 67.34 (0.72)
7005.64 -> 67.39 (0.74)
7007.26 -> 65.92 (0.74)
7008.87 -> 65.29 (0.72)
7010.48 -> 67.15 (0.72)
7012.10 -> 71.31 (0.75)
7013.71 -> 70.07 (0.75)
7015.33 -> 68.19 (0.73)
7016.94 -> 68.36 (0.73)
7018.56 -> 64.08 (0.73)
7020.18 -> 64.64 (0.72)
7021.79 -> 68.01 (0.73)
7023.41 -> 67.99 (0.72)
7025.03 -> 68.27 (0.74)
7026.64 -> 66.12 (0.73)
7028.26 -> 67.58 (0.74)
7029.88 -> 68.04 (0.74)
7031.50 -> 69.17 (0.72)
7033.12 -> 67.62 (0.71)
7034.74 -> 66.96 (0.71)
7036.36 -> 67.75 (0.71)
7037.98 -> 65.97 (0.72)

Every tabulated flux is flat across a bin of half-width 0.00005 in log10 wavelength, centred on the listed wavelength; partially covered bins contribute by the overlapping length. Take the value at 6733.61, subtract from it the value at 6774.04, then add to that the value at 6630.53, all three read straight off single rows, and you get 76.1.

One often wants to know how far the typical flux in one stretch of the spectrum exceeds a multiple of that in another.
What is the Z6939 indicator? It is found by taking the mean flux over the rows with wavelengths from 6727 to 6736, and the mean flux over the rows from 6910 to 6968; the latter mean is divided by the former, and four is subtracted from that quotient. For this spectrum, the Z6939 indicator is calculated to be -3.05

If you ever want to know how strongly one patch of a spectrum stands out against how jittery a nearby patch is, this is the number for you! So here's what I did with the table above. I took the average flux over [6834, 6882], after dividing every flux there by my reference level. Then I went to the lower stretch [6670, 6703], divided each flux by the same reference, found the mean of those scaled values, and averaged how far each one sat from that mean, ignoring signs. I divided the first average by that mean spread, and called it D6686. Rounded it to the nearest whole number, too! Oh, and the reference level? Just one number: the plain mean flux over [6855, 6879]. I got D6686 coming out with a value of 76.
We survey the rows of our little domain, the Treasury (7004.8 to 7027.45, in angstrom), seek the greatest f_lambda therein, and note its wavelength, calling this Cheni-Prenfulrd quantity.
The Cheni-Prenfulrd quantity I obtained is 7012.10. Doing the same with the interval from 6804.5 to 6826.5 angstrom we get 6805.31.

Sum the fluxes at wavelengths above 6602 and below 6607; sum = 224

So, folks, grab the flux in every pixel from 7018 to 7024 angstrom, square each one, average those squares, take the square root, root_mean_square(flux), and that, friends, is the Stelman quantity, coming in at 66.2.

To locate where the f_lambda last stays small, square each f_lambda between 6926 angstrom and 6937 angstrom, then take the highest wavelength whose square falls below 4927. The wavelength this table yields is 6936.62 angstrom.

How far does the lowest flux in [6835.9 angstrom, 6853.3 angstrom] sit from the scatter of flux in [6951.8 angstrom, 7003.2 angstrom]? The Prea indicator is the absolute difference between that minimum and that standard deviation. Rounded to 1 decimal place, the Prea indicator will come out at 68.3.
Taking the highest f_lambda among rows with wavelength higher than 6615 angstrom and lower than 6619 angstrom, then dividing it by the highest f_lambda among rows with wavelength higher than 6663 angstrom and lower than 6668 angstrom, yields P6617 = 1.00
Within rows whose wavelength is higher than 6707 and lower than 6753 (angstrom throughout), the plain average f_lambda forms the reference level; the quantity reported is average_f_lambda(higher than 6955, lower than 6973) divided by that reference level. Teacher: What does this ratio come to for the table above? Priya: 0.958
